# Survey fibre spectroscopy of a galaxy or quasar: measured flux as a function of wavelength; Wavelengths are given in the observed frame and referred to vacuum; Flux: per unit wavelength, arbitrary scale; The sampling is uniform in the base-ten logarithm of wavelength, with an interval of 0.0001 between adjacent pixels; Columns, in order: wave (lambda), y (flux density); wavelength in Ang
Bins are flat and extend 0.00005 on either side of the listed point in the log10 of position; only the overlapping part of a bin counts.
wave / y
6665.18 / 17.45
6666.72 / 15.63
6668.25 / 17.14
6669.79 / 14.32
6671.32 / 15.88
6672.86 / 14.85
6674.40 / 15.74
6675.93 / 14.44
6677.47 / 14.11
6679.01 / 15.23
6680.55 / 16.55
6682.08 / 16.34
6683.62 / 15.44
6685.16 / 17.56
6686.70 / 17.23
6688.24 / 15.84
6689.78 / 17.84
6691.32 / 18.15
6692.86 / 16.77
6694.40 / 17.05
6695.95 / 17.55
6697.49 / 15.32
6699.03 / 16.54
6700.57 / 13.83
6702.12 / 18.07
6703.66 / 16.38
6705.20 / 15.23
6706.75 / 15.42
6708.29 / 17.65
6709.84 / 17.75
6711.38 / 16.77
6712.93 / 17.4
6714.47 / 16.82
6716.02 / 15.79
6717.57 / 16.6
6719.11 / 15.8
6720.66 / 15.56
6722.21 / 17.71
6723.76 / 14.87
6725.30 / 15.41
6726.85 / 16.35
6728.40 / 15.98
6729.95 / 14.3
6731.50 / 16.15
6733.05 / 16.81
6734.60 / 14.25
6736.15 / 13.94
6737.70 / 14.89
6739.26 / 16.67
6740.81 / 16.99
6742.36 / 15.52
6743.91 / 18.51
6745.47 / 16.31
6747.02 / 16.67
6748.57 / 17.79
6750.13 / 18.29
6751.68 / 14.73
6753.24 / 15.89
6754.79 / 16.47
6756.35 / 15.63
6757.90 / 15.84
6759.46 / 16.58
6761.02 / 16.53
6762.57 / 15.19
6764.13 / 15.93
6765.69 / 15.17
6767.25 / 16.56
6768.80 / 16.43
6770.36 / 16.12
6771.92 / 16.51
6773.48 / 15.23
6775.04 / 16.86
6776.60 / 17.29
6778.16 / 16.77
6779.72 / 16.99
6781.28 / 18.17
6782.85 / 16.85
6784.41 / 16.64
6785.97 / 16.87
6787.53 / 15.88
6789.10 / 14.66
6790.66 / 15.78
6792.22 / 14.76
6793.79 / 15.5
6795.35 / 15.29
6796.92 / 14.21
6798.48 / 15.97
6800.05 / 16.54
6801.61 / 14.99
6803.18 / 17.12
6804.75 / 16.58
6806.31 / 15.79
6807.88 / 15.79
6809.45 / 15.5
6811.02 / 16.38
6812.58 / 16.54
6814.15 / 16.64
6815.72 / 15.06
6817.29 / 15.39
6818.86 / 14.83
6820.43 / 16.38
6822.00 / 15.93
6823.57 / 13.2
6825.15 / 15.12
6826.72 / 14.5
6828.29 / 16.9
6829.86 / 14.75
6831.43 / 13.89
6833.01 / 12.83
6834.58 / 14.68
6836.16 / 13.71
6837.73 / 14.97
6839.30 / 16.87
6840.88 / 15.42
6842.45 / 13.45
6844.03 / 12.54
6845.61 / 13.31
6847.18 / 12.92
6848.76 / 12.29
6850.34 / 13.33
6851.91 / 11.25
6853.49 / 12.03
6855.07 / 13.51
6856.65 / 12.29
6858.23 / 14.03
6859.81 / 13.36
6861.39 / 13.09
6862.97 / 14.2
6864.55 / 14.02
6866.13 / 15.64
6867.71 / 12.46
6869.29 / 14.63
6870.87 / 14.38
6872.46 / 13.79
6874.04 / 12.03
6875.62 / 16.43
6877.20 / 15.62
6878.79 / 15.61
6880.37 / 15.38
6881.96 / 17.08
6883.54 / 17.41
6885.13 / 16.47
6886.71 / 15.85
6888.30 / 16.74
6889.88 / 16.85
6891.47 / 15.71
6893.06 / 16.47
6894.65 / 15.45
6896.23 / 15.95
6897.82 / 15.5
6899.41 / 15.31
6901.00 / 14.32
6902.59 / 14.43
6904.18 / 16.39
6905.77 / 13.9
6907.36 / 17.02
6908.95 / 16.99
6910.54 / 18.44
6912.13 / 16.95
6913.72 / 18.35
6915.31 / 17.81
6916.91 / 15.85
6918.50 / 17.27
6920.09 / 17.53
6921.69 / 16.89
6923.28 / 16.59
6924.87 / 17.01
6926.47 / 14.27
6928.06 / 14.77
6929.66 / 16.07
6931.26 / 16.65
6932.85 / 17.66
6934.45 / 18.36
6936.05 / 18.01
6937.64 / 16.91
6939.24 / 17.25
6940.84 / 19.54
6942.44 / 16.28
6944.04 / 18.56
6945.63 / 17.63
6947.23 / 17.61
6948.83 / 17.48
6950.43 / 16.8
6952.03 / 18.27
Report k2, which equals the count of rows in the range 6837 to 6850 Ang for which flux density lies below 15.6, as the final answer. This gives 7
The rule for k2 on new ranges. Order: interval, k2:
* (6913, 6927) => 1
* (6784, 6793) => 2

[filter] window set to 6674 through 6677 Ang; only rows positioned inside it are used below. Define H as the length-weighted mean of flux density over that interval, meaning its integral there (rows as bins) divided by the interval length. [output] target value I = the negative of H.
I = -14.9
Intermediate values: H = 14.9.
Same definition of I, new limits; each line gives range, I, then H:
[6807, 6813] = -16.0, 16.0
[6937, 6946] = -17.7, 17.7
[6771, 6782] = -16.8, 16.8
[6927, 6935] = -16.6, 16.6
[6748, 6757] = -16.4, 16.4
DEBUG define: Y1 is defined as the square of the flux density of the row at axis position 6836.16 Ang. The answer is 188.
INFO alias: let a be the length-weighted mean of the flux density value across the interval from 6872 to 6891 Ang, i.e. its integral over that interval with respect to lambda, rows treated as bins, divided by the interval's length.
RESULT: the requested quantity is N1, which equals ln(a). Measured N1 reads 2.76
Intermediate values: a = 15.8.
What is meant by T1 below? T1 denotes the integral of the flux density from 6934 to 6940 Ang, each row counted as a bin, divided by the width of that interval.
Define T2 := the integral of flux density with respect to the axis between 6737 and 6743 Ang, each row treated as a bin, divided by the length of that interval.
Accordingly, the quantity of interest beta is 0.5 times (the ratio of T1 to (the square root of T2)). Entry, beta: 2.2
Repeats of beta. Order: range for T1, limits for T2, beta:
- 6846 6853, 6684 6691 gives 1.5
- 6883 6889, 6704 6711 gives 2.0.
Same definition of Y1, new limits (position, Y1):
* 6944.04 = 344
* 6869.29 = 214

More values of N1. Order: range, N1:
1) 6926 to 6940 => 2.82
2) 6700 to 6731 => 2.78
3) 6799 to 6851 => 2.71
